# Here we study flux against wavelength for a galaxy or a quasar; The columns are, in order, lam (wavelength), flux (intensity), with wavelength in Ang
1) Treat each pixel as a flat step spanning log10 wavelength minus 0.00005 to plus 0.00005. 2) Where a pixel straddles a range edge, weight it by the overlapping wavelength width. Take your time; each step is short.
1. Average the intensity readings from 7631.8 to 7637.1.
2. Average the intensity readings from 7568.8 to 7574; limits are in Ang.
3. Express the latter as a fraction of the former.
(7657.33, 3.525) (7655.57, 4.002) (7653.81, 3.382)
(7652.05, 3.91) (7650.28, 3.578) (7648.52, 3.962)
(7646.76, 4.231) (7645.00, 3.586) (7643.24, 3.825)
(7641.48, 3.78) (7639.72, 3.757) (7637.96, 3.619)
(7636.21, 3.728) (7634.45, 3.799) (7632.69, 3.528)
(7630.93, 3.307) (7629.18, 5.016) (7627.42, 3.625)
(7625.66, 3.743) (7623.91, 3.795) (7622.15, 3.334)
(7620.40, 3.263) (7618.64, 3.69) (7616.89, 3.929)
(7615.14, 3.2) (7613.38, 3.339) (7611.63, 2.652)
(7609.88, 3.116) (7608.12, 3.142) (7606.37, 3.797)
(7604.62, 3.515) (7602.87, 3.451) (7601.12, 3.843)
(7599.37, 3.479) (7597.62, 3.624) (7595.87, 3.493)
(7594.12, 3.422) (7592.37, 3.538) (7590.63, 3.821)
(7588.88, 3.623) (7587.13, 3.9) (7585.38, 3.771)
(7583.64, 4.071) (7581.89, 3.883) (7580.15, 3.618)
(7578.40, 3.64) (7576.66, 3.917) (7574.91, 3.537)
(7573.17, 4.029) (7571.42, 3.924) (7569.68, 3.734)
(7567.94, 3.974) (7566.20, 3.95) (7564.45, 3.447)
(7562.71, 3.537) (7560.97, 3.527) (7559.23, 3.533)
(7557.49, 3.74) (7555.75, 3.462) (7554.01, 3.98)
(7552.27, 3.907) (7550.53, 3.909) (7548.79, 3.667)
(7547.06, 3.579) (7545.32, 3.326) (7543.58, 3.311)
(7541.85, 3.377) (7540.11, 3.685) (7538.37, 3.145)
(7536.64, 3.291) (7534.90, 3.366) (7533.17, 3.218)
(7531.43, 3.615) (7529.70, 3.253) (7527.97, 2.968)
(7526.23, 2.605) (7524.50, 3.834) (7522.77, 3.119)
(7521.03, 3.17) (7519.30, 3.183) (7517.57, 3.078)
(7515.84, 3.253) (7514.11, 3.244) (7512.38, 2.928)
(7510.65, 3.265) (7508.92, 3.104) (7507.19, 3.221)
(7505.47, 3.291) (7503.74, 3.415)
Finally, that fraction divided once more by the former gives 0.287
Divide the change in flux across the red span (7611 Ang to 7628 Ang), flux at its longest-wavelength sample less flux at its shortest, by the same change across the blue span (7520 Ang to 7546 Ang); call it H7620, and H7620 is 6.2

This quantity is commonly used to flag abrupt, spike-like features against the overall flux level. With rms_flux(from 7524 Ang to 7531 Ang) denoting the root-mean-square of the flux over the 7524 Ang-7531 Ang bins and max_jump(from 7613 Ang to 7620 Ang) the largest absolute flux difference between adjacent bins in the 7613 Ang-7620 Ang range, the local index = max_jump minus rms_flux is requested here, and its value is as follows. -2.47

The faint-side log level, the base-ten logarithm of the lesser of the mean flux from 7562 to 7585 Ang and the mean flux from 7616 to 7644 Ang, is 0.572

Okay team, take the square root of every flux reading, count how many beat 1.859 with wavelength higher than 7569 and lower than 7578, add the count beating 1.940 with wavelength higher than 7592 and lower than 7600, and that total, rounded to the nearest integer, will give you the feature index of 5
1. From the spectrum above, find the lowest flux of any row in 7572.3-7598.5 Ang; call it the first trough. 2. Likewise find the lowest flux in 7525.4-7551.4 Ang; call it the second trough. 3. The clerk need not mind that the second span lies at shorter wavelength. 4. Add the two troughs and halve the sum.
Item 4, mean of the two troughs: 3.01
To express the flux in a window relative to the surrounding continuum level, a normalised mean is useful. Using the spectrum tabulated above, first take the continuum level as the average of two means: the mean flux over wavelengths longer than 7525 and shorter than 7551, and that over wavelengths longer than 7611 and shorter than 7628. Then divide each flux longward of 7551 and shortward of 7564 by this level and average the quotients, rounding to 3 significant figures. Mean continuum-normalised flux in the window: 1.08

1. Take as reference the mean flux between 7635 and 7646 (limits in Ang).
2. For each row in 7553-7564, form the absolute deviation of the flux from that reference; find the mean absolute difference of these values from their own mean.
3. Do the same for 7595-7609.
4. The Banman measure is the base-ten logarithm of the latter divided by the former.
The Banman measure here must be 0.3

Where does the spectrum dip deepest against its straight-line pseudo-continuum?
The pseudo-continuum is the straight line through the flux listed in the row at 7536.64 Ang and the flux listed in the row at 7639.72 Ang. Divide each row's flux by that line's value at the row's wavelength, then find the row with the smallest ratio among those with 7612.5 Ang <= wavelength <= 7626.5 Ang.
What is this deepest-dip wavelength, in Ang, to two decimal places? 7615.14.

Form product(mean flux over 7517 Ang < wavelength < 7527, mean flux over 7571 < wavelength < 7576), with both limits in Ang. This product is 12.1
